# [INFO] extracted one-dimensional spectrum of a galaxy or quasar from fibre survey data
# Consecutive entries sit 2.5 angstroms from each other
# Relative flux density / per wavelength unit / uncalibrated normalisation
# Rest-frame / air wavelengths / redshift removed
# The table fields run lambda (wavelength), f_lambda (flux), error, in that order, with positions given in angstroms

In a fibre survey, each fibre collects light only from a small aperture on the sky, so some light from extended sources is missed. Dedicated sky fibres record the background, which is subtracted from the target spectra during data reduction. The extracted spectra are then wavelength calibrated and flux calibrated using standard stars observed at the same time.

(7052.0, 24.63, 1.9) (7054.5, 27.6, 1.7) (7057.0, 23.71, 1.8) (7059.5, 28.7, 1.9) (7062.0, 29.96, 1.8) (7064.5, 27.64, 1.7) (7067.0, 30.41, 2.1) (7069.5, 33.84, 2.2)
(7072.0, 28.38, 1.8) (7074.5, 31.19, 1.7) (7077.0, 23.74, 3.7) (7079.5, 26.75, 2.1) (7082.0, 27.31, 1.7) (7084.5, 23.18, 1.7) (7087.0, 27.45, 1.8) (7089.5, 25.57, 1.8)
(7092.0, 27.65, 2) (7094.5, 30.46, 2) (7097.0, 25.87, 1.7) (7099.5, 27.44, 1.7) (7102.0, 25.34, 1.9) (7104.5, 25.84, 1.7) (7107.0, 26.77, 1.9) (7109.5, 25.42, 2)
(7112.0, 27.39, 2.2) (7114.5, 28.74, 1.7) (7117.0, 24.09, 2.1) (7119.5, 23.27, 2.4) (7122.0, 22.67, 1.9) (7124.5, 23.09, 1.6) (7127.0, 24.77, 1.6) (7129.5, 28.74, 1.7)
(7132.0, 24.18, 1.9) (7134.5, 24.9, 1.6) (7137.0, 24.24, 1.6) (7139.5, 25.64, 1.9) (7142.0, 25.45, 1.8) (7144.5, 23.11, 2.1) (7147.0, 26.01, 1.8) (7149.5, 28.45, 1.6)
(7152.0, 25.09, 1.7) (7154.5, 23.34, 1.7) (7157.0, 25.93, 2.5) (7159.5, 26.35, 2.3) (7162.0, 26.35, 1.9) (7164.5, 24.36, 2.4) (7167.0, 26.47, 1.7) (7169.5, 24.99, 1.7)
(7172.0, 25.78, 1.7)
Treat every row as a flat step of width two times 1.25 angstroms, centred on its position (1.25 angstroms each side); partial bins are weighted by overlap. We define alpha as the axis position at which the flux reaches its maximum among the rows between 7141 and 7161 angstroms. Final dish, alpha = 7149.5 angstroms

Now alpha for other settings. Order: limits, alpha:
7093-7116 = 7094.5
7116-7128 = 7127.0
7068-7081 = 7069.5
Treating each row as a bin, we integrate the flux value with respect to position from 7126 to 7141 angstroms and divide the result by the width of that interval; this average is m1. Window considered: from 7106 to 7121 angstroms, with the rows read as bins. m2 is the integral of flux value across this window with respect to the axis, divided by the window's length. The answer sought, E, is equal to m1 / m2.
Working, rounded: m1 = 25.4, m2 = 25.9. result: 0.98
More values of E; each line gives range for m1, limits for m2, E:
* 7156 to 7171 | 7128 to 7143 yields 1.01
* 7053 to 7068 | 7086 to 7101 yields 1.02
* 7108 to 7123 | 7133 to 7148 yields 1.02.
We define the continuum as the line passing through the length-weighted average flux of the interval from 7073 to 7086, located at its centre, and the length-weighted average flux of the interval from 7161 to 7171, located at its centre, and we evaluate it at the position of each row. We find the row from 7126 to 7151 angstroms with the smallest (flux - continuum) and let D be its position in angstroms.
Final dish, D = 7144.5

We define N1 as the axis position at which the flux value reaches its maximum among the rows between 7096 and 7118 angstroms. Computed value 7114.5 angstroms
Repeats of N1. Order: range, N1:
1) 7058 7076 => 7069.5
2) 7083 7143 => 7094.5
